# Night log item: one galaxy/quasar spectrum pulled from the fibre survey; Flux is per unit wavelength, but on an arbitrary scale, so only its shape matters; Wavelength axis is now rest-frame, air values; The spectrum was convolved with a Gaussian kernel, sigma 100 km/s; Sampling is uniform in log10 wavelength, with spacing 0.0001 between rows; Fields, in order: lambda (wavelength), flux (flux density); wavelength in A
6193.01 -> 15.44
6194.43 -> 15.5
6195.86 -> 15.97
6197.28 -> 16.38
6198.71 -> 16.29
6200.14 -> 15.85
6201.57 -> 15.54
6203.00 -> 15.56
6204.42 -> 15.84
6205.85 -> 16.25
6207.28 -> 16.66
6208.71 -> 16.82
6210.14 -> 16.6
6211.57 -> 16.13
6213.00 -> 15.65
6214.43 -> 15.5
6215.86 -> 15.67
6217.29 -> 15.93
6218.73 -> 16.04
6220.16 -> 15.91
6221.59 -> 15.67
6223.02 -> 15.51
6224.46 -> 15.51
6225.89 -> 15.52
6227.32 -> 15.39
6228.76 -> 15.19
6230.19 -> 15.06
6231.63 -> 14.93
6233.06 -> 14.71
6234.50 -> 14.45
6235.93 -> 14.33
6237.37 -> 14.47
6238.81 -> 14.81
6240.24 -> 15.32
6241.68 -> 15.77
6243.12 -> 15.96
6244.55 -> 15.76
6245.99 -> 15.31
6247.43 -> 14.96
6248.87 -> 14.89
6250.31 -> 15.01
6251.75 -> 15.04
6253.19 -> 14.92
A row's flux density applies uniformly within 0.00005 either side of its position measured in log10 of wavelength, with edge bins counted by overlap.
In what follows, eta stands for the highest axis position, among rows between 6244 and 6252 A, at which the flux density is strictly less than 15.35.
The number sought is 6251.75 A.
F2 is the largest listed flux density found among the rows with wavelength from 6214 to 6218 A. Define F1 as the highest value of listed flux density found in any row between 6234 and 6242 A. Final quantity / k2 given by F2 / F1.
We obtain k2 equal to 1.010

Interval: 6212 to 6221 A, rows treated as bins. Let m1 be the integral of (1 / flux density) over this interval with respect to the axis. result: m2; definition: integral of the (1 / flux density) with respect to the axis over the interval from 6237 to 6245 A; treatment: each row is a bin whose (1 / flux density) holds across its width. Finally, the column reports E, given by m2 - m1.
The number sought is -0.05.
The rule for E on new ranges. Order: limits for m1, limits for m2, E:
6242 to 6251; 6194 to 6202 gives -0.09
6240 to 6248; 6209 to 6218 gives 0.05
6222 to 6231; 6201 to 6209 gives -0.09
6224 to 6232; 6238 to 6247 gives 0.06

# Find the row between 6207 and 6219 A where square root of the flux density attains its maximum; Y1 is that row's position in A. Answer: 6208.71 A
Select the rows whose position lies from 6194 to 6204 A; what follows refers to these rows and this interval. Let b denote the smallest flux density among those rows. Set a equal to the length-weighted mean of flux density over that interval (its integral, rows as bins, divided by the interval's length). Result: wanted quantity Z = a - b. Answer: 0.4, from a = 15.9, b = 15.5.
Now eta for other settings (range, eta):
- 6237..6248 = 6247.43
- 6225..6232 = 6231.63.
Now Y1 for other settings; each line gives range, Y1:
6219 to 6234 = 6220.16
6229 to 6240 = 6230.19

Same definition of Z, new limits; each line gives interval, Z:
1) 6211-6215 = 0.3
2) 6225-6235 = 0.6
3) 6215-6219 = 0.2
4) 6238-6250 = 0.5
